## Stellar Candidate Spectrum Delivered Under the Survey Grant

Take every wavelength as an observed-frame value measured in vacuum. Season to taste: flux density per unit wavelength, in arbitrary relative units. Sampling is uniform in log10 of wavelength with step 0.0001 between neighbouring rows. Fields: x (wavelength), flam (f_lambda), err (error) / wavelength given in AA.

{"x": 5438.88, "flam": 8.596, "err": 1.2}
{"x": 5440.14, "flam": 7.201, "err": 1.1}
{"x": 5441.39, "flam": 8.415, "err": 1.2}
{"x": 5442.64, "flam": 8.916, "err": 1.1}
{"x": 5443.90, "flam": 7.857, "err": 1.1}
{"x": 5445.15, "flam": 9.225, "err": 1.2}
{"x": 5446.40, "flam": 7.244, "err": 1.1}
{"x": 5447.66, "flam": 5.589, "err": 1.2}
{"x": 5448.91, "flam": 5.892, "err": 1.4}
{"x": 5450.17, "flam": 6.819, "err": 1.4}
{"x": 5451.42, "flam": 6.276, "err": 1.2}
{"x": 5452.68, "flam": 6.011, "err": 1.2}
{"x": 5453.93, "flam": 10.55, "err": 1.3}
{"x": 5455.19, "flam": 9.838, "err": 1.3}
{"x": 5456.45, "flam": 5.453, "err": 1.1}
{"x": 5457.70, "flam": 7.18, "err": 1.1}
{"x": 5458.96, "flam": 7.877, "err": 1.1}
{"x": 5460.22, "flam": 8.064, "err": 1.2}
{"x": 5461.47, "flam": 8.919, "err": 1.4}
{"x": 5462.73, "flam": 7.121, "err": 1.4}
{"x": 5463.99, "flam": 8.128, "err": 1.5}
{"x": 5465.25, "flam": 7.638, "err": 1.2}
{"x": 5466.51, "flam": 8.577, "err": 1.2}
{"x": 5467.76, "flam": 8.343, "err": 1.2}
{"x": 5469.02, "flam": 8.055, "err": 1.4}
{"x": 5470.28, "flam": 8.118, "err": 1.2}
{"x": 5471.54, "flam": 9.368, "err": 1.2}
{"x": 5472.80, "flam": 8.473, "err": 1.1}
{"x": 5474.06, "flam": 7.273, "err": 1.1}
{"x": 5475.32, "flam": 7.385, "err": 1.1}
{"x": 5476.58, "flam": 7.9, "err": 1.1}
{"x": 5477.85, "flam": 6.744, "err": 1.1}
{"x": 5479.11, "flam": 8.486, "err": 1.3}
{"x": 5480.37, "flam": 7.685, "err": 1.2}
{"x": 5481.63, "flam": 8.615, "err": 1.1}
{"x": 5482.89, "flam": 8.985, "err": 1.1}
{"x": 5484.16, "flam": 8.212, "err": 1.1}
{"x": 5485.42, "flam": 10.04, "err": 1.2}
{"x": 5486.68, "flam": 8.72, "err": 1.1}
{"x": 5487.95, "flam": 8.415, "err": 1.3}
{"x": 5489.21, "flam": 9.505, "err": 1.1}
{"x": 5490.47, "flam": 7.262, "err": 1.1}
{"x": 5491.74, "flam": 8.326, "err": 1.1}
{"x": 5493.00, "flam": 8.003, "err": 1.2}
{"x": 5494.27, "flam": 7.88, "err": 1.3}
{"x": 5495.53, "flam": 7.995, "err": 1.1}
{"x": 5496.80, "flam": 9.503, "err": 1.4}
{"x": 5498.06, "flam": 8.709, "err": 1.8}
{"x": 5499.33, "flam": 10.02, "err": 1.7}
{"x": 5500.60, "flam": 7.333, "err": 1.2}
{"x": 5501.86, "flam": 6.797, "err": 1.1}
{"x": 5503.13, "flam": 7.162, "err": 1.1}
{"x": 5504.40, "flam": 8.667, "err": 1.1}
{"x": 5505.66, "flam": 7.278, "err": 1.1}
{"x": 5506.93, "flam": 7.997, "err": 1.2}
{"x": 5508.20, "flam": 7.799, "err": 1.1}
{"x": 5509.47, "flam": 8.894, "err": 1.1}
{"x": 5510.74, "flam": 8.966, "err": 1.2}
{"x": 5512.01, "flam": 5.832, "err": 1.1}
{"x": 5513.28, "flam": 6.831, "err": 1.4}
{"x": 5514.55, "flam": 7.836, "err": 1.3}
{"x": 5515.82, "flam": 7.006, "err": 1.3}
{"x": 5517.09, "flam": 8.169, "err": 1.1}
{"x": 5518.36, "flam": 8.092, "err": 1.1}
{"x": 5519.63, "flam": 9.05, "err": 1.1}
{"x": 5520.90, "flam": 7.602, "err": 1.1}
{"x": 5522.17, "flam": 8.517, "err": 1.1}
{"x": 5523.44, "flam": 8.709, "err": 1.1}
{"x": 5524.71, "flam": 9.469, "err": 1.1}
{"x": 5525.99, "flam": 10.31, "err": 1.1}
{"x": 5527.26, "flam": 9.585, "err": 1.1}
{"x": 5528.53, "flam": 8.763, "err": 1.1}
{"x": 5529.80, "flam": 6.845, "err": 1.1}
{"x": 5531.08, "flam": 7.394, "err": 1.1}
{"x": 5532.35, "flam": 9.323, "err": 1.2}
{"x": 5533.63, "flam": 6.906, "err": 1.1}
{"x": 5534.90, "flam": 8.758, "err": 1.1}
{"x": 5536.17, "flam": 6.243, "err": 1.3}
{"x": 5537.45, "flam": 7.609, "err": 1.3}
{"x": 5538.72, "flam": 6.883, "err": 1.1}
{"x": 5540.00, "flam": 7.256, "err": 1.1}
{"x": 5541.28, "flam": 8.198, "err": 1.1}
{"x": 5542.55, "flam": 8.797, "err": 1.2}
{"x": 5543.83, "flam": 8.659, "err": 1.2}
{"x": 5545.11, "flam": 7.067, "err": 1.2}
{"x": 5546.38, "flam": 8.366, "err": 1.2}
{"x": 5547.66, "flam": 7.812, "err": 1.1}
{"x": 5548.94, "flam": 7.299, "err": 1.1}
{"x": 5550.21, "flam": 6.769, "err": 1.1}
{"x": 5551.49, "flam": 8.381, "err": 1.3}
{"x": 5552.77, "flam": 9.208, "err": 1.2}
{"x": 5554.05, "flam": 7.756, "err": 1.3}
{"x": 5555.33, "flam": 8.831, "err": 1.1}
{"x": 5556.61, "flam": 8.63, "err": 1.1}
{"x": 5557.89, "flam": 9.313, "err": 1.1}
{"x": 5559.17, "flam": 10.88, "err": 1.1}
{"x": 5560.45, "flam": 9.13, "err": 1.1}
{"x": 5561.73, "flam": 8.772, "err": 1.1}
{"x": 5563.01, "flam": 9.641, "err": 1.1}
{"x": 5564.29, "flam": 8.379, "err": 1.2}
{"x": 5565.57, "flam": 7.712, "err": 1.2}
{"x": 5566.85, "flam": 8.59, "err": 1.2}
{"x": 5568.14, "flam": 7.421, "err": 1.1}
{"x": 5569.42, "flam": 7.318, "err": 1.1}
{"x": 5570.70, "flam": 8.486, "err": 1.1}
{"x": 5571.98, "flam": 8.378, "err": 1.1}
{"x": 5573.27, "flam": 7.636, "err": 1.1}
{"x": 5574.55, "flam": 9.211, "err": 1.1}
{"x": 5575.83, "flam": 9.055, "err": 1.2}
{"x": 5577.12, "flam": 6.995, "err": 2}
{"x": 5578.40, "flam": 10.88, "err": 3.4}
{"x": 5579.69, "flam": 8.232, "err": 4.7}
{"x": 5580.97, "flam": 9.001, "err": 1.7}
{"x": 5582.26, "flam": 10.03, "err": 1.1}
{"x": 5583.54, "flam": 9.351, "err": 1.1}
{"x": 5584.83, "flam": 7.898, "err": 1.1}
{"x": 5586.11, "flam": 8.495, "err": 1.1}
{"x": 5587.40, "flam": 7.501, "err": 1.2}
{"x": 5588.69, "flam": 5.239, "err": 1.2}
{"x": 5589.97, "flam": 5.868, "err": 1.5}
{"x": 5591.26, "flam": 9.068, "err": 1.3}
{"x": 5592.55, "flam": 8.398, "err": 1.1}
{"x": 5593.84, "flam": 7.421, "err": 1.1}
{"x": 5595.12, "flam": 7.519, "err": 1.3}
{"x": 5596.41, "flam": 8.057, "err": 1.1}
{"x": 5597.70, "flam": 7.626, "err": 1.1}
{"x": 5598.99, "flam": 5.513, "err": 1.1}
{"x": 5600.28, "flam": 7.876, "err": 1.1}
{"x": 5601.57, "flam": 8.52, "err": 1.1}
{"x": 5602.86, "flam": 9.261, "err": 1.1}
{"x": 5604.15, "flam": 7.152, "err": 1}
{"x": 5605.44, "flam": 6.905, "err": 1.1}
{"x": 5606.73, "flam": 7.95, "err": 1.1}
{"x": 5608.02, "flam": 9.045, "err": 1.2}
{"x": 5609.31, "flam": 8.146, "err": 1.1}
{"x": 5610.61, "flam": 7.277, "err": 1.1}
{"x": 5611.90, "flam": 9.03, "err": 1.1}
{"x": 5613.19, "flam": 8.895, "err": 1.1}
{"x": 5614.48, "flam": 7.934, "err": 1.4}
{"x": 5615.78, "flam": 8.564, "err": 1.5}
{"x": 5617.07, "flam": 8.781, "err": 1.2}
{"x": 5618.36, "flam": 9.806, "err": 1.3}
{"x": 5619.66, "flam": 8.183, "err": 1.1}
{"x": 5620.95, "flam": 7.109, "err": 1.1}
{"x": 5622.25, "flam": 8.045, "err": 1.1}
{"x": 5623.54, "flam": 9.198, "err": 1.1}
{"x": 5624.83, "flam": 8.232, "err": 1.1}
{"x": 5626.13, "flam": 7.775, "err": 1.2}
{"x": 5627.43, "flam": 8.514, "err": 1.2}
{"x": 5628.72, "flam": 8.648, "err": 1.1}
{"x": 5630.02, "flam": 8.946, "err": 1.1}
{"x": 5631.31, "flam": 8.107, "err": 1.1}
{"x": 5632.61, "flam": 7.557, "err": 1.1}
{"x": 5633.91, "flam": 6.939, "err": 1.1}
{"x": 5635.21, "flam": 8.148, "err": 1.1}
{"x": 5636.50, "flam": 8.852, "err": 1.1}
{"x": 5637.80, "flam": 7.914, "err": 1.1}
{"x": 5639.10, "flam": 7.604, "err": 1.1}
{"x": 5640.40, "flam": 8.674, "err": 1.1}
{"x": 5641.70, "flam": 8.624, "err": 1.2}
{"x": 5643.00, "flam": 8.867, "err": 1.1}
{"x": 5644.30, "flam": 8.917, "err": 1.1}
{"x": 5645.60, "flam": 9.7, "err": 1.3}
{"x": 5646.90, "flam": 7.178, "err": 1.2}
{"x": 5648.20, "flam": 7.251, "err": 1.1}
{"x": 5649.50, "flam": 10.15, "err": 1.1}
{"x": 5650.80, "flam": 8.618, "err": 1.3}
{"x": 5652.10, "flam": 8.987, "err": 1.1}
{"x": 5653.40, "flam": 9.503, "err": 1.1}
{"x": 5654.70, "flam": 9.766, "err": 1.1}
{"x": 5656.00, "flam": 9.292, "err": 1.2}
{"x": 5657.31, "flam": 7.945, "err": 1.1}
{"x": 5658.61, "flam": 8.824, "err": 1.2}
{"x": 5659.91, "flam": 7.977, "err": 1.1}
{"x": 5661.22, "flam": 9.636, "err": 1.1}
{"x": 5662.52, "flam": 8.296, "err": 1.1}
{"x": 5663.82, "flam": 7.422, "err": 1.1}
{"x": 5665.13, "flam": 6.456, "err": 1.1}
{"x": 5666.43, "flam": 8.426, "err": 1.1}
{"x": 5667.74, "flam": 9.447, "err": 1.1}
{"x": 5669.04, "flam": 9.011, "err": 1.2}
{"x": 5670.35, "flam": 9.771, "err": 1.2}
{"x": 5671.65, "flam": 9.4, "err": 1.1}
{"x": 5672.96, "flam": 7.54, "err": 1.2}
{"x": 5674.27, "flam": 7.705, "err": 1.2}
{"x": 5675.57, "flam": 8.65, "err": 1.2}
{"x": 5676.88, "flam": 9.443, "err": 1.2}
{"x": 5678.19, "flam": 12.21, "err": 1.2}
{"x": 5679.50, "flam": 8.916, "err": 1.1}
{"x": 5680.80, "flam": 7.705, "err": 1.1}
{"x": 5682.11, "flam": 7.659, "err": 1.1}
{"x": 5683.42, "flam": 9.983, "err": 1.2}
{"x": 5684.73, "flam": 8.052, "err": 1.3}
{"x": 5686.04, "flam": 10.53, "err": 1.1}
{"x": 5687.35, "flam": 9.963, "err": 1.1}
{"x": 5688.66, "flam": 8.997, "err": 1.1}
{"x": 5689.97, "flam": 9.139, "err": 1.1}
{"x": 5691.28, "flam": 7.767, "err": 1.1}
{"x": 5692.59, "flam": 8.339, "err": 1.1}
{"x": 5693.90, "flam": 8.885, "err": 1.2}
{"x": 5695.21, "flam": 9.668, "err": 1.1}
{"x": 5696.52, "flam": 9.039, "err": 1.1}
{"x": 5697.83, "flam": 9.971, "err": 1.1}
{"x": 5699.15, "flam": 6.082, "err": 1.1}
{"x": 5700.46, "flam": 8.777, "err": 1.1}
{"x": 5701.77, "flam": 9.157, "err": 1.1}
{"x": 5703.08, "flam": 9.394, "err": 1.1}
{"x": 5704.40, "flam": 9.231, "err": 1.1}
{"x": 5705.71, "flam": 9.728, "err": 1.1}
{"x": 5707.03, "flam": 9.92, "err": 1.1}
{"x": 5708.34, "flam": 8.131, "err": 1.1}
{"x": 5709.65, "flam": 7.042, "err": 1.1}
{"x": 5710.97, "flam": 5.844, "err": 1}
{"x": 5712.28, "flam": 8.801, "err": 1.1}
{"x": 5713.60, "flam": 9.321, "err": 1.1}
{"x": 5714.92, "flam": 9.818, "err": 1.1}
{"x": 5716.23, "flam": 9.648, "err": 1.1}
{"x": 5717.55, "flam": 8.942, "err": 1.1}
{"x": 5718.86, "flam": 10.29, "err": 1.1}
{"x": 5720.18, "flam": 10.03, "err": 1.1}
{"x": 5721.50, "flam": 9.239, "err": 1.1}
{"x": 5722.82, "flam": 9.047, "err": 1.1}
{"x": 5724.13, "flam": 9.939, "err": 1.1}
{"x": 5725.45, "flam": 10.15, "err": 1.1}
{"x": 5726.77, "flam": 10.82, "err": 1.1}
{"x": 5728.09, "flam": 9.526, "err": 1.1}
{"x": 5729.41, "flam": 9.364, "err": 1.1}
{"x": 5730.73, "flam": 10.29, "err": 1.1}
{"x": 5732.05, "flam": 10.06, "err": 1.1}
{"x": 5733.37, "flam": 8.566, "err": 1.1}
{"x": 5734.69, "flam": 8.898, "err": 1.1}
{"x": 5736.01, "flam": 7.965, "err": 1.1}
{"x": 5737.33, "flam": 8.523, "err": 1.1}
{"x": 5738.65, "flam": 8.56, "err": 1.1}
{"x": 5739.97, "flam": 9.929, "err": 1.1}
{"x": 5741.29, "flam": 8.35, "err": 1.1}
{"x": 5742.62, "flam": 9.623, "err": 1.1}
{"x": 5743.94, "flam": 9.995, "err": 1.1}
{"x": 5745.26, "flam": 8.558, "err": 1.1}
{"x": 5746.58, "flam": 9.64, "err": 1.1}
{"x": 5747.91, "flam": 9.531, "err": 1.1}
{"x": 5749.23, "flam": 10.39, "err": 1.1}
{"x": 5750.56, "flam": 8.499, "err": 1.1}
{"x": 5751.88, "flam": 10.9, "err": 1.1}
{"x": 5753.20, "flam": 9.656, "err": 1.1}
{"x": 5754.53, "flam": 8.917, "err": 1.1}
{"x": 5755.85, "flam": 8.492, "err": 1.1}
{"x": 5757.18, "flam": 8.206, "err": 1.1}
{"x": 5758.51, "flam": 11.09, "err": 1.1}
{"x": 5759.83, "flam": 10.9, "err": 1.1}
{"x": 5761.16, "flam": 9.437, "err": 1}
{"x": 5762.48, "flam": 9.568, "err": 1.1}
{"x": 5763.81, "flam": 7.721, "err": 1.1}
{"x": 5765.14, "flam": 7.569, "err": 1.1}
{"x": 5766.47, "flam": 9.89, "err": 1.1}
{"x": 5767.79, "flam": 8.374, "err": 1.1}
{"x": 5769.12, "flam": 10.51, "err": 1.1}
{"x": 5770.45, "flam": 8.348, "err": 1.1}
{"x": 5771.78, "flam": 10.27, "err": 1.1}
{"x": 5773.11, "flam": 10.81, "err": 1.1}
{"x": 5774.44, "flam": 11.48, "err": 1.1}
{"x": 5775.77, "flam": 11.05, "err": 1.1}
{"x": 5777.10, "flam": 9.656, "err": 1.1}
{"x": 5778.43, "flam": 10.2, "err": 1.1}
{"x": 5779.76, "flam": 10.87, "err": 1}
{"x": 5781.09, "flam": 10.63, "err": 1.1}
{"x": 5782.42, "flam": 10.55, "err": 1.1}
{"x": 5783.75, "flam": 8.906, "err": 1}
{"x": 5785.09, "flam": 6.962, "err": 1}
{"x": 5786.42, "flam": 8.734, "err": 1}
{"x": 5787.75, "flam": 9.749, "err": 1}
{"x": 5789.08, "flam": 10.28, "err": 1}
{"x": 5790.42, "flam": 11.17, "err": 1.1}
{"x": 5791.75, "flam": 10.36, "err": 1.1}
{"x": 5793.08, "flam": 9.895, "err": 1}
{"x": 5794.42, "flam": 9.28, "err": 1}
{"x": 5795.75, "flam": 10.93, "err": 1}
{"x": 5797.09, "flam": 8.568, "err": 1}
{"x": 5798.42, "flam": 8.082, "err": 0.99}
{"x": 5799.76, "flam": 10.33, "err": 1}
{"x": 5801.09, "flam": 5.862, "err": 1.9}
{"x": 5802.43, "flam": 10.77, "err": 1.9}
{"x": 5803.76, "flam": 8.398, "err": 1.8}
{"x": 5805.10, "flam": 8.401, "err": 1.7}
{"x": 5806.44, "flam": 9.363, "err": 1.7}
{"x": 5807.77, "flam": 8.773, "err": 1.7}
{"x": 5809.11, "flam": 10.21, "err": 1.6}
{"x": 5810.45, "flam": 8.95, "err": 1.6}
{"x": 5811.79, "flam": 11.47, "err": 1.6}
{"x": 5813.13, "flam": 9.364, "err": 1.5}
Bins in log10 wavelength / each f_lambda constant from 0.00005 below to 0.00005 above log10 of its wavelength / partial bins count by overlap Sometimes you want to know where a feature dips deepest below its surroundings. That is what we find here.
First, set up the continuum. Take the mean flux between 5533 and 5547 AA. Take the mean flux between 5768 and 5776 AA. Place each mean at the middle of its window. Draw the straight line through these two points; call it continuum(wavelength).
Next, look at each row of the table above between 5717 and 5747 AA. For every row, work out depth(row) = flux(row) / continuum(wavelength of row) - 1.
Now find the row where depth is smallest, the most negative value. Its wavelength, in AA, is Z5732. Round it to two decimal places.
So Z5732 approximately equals 5736.01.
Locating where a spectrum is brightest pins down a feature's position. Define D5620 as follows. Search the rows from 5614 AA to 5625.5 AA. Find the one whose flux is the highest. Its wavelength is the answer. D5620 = 5618.36 AA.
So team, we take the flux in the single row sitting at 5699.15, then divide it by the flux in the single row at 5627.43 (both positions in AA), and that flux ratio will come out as 0.71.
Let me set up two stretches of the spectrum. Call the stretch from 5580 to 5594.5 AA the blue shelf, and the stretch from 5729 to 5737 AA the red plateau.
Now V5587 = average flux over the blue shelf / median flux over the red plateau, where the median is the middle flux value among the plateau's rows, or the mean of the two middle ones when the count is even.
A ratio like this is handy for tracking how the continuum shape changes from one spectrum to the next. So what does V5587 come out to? 0.88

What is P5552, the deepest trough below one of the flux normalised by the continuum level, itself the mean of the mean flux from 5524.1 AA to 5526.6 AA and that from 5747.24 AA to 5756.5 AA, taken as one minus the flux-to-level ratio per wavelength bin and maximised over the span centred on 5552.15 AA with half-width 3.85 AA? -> 0.30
